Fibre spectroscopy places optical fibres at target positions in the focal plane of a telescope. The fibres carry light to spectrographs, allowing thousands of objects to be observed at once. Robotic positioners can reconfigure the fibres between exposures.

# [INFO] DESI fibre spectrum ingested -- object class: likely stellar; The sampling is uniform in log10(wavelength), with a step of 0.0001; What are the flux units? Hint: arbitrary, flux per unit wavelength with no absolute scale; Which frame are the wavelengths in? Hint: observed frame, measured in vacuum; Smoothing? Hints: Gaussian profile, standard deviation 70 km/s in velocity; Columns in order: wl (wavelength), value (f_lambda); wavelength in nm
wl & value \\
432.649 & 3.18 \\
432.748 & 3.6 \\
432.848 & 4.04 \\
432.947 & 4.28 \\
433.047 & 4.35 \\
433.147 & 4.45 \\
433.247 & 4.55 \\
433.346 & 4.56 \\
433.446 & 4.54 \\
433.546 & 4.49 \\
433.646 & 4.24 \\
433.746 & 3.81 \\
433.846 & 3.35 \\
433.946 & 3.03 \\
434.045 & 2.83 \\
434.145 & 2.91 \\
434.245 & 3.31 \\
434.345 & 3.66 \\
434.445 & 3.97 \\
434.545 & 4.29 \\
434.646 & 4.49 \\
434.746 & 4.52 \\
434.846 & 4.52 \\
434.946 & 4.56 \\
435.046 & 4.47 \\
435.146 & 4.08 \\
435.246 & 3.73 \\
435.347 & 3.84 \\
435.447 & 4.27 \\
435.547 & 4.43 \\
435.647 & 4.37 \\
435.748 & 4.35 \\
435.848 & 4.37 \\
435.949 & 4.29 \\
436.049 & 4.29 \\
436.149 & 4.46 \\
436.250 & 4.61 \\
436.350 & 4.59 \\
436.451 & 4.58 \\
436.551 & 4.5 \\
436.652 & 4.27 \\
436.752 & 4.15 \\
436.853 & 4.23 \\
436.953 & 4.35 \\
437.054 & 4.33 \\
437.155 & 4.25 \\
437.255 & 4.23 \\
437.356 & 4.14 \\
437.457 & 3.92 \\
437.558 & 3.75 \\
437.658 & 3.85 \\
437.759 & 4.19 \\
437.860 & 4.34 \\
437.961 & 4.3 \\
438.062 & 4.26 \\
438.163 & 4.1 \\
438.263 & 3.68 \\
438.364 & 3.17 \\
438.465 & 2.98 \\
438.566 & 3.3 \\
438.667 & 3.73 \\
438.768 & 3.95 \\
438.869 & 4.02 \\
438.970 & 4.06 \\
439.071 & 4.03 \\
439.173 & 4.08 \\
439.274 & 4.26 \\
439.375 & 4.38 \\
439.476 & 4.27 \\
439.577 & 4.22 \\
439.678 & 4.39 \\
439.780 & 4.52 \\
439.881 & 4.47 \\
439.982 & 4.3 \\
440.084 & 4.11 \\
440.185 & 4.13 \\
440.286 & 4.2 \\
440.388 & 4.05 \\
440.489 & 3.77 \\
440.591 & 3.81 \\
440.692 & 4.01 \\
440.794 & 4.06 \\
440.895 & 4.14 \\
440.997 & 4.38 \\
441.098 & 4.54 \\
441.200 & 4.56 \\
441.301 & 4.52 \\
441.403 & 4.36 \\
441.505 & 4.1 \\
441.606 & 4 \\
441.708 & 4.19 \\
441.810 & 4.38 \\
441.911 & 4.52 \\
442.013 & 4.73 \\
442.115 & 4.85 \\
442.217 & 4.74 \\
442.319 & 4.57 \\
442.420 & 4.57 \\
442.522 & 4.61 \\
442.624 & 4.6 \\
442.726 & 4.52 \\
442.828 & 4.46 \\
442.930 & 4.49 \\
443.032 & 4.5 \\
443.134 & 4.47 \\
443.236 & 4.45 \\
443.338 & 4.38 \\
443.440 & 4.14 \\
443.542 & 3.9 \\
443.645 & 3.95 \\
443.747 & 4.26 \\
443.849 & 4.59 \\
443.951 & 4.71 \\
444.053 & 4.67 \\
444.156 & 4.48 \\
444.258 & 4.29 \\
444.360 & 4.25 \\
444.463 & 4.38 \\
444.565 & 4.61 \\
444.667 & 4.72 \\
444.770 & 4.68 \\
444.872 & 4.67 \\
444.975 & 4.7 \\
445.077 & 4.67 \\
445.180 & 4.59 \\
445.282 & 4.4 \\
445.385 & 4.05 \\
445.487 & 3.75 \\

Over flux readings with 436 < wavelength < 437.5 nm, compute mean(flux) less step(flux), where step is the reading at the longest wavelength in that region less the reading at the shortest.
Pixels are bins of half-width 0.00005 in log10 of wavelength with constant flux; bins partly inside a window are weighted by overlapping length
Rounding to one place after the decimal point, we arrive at 4.7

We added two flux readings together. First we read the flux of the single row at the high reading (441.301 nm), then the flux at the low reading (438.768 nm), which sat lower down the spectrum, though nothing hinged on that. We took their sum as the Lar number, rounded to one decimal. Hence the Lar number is 8.5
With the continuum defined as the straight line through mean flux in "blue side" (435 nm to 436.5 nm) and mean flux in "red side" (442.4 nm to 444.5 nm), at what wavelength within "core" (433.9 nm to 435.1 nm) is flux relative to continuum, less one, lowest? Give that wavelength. 434.045 nm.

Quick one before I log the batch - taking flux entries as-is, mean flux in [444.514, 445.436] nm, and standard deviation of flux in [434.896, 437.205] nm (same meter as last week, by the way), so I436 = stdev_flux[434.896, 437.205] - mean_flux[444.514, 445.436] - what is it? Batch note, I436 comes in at -4.35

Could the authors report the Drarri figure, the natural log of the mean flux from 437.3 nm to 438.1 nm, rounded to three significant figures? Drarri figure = 1.41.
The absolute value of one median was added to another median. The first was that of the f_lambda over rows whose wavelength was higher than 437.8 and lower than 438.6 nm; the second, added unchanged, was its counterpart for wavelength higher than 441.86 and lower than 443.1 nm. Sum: 8.5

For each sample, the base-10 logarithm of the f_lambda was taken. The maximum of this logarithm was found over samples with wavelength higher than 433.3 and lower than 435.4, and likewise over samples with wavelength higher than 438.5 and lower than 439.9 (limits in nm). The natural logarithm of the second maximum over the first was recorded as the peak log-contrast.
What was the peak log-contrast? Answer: -0.006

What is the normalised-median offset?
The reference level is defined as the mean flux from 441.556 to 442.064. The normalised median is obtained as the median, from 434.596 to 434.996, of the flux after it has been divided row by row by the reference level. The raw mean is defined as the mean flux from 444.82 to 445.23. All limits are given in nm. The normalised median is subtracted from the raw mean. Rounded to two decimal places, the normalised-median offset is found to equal 3.62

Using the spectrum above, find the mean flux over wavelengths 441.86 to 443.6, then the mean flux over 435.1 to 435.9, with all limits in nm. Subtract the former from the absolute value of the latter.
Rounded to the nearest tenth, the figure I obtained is -0.3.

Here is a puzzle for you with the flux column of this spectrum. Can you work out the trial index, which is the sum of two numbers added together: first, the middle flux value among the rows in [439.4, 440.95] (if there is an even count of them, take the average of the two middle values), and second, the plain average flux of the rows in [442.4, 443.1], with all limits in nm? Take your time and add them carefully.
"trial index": 8.7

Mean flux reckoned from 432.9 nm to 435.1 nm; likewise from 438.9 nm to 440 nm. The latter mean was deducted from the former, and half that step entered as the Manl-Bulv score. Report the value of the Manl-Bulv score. -0.11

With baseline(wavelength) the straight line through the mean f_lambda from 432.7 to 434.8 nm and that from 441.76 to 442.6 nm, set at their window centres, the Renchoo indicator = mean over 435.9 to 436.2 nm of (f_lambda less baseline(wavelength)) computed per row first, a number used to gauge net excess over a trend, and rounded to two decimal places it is 0.20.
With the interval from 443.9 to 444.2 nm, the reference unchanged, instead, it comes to -0.15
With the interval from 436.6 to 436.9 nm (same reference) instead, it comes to 0.02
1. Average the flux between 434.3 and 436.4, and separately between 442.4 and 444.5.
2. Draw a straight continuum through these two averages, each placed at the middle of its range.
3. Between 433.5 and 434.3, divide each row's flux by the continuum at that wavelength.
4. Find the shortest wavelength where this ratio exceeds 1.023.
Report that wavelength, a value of 433.546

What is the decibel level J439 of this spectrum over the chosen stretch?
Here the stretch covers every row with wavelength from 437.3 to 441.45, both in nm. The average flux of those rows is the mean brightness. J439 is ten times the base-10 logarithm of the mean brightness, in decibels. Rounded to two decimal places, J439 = 6.11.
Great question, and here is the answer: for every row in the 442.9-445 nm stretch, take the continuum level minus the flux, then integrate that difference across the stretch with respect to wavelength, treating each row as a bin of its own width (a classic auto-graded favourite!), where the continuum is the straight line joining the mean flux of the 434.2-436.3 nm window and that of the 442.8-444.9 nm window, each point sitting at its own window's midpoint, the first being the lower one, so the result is -0.02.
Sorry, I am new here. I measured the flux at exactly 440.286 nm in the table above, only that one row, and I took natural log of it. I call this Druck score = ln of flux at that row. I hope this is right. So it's 1.44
